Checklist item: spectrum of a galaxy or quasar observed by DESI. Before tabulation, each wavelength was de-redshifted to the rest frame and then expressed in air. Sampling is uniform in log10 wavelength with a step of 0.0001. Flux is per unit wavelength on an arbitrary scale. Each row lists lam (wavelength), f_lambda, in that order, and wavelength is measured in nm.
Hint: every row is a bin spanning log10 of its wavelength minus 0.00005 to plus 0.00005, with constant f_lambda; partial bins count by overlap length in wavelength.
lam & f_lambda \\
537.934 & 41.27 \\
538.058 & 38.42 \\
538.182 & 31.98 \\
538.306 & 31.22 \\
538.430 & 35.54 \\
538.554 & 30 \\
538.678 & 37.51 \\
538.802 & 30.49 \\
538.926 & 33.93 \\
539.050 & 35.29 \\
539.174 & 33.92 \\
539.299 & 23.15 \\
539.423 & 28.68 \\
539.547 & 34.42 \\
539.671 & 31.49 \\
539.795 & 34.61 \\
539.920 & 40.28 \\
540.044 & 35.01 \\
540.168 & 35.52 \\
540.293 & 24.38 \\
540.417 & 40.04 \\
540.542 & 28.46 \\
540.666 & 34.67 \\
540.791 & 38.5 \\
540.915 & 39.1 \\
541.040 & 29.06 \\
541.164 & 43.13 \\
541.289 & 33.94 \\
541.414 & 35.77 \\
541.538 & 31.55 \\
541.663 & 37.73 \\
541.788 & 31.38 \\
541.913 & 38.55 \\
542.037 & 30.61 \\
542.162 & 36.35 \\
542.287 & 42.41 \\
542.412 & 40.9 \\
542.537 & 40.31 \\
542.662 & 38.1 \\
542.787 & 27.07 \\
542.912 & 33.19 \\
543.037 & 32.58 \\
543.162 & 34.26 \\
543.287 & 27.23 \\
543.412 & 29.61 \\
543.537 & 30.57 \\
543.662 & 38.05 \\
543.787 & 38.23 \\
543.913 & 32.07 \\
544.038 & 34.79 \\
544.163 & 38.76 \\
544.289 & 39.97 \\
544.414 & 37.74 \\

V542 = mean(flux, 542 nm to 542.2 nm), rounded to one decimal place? 33.5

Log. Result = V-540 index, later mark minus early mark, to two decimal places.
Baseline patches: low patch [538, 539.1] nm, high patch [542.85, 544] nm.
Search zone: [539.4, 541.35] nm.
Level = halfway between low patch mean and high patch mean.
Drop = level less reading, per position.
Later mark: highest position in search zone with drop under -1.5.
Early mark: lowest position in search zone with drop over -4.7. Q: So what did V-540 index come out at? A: 1.74 nm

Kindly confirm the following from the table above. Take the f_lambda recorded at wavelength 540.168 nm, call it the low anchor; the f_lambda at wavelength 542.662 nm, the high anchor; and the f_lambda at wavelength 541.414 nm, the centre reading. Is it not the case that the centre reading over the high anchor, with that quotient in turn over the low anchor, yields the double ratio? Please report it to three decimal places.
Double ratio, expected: 0.026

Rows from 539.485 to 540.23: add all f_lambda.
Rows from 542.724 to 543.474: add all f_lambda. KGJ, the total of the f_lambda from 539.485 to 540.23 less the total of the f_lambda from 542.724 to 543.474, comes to 27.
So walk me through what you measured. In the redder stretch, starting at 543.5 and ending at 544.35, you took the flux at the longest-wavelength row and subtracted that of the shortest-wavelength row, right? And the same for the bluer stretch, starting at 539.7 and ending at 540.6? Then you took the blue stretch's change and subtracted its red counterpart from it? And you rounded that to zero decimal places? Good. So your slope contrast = -16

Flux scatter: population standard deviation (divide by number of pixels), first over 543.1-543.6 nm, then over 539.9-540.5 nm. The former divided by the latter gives 0.44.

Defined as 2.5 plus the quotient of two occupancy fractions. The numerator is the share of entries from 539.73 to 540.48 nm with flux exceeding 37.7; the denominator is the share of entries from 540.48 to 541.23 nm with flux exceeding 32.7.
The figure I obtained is 3.00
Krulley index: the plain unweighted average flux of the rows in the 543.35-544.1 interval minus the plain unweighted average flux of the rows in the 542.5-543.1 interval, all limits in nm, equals 0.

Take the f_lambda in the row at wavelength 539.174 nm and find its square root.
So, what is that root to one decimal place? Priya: 5.8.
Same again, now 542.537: 6.3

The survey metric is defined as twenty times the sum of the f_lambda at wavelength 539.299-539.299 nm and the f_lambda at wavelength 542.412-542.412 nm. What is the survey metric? 1281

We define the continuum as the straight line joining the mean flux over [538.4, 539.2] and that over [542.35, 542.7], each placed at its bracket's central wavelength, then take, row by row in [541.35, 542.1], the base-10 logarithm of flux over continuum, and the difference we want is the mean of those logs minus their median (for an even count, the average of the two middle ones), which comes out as 0.002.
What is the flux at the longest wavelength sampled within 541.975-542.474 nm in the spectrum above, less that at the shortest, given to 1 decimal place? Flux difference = 10.3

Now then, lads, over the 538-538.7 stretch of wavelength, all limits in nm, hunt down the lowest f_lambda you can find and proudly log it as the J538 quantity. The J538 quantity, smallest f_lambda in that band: 30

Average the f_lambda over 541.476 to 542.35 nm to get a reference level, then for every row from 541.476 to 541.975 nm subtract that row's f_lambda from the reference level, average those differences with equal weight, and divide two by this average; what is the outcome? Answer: 2.8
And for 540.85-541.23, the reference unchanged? -1.3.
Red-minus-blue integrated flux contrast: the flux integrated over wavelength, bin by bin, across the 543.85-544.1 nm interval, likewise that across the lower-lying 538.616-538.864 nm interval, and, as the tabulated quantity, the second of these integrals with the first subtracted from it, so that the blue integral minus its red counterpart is 0.1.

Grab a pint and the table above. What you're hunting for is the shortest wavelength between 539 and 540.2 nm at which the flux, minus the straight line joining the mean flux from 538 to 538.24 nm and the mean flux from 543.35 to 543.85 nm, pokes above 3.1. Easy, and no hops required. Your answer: 539.920 nm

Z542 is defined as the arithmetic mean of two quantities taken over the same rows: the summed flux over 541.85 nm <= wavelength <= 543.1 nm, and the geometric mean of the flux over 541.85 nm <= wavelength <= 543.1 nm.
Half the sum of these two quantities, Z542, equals 198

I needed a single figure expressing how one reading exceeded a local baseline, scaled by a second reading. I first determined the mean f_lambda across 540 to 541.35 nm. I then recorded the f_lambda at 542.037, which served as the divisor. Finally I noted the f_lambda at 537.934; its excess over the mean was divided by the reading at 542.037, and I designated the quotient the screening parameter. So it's 0.214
